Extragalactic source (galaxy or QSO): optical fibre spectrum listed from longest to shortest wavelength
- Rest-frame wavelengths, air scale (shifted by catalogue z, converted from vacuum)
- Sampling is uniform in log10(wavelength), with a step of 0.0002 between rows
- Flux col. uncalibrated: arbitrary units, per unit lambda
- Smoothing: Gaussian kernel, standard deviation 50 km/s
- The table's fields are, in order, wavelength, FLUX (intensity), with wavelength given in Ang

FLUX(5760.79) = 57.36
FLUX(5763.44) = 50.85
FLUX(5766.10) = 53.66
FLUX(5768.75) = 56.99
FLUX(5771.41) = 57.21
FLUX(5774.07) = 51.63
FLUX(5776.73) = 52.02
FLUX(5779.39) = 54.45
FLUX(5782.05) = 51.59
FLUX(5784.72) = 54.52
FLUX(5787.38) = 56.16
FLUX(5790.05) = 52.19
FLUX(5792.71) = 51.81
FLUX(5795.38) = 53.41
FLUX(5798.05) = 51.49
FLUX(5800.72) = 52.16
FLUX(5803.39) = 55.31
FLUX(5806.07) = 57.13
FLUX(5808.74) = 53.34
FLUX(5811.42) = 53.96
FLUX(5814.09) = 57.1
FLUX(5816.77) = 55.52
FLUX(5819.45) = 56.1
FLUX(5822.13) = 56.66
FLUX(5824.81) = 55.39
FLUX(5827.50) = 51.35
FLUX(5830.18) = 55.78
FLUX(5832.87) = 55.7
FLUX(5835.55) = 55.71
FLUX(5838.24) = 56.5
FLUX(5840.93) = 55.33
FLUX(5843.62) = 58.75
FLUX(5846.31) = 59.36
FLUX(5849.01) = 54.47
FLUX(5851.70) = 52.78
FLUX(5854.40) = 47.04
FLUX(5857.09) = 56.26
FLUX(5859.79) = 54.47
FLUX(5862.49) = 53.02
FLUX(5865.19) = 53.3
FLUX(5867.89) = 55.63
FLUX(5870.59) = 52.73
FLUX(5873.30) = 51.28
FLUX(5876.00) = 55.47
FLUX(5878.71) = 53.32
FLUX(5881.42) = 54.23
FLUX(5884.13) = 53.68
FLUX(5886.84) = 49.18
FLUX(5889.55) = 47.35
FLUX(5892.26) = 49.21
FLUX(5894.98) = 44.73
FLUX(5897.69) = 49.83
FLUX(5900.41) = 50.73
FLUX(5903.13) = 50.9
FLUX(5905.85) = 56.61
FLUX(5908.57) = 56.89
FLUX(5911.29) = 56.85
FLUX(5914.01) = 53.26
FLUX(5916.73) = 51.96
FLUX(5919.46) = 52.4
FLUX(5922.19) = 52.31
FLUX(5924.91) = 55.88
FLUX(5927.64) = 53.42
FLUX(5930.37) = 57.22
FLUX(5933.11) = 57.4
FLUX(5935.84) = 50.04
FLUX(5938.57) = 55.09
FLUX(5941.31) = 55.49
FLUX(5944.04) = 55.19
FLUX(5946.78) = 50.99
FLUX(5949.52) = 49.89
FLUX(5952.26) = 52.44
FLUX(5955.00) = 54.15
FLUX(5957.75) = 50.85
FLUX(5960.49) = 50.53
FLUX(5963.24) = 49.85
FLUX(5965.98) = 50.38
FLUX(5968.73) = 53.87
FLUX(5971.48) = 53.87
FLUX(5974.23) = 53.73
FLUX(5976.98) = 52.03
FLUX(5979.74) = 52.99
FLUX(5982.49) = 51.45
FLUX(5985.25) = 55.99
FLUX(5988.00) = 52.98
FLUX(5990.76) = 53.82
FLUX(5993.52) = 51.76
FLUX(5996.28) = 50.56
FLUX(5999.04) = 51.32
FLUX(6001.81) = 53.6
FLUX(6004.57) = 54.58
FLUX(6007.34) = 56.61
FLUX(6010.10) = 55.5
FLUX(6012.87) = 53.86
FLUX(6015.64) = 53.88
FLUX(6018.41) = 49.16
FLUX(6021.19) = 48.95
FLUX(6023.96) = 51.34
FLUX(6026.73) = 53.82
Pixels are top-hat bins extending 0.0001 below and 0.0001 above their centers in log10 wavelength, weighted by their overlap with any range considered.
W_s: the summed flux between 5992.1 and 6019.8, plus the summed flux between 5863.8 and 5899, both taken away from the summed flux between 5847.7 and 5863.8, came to -883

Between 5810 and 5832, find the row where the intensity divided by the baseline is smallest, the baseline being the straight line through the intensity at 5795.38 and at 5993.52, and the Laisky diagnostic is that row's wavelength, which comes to 5827.50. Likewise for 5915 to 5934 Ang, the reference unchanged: 5916.73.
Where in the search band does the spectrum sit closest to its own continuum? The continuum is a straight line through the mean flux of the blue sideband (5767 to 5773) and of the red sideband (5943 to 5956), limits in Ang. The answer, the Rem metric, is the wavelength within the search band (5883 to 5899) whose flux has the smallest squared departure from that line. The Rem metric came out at 5884.13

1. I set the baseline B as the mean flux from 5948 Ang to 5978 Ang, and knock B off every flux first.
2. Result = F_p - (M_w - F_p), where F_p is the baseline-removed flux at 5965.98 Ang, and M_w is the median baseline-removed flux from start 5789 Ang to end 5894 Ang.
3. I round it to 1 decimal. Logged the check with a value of -5.4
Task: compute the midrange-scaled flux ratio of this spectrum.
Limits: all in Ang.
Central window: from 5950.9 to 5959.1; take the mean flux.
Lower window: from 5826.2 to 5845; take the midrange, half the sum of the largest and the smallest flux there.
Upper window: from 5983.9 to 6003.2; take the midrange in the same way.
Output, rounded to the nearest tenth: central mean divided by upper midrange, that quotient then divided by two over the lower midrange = 27.1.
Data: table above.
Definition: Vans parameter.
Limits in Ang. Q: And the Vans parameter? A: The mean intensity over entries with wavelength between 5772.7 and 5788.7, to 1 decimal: 53.4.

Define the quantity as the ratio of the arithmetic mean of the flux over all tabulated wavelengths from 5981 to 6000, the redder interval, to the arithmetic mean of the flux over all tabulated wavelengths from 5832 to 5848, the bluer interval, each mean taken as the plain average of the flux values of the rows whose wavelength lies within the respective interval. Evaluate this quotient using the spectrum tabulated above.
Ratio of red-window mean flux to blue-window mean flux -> 0.92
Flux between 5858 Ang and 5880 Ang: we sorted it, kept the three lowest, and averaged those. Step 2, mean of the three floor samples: 52.3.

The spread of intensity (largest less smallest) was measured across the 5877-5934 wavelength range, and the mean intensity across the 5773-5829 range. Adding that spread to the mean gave 67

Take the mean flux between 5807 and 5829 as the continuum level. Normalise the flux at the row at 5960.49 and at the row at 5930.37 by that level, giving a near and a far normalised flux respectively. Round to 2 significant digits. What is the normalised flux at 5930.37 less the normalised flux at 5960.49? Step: 0.12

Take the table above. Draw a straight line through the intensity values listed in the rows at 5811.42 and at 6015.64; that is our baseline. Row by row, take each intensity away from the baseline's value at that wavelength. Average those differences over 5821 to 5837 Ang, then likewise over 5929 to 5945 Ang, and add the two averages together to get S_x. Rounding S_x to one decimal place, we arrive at -2.3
